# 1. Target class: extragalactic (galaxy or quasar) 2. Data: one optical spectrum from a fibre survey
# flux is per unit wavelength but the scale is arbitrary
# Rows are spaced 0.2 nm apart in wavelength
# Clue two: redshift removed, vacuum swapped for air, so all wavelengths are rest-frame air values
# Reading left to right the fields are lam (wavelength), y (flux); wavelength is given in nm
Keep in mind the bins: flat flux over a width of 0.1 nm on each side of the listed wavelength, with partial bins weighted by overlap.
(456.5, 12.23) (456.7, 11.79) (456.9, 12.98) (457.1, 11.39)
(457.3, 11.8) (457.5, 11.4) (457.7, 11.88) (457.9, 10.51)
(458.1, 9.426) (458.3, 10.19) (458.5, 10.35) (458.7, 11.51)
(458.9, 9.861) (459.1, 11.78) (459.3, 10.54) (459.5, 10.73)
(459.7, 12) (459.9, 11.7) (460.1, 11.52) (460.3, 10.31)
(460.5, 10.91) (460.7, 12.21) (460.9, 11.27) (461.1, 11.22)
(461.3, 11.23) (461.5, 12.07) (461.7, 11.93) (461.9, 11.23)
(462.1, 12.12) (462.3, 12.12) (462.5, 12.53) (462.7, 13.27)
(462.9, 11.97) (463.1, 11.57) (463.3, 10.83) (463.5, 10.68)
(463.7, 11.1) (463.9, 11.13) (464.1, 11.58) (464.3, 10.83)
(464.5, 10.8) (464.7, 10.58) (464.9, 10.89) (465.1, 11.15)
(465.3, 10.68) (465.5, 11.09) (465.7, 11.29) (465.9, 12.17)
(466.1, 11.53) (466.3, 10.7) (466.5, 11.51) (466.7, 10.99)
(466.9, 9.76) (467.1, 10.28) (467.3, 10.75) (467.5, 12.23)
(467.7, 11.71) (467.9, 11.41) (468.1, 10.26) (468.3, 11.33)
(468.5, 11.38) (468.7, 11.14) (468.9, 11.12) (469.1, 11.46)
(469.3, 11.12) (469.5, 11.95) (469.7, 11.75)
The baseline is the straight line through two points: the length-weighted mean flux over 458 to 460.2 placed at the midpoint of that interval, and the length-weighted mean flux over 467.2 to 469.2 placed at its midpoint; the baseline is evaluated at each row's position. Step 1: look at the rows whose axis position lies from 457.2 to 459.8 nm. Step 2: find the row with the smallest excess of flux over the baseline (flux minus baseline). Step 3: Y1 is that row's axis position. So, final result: 458.1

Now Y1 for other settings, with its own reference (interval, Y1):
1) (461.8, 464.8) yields 464.7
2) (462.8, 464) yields 463.5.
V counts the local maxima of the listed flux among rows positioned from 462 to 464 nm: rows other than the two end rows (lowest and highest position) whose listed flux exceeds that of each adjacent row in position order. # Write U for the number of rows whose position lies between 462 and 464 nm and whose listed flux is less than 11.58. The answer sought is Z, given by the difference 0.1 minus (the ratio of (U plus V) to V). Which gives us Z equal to -5.9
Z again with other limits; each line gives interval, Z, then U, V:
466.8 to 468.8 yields -4.9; 8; 2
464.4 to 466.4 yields -5.4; 9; 2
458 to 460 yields -3.2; 7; 3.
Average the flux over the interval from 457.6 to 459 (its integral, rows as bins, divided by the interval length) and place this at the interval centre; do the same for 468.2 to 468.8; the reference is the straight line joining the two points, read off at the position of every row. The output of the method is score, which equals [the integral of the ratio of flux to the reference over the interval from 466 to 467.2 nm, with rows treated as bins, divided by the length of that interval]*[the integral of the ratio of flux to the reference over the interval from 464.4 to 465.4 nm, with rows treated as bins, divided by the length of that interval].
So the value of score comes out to 0.95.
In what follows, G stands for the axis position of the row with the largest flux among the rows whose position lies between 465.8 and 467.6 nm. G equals 467.5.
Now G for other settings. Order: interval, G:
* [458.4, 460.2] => 459.7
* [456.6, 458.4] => 456.9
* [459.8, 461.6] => 460.7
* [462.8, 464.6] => 462.9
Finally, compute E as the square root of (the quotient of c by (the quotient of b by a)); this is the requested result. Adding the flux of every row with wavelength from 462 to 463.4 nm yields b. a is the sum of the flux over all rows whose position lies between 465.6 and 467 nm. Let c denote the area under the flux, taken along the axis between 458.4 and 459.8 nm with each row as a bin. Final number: 3.77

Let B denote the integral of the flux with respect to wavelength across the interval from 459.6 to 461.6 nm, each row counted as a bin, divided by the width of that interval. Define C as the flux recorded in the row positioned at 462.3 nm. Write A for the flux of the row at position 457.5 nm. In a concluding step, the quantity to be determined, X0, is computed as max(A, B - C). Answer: 11.4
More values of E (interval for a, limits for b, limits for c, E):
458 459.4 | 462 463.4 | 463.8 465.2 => 3.66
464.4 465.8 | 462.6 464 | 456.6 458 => 3.94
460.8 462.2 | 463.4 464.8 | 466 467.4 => 4.00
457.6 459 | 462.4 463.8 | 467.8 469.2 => 3.75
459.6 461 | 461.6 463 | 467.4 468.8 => 3.86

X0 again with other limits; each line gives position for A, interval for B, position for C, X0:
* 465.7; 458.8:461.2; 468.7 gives 11.3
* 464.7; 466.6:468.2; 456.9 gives 10.6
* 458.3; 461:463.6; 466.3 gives 10.2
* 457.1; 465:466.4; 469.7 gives 11.4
